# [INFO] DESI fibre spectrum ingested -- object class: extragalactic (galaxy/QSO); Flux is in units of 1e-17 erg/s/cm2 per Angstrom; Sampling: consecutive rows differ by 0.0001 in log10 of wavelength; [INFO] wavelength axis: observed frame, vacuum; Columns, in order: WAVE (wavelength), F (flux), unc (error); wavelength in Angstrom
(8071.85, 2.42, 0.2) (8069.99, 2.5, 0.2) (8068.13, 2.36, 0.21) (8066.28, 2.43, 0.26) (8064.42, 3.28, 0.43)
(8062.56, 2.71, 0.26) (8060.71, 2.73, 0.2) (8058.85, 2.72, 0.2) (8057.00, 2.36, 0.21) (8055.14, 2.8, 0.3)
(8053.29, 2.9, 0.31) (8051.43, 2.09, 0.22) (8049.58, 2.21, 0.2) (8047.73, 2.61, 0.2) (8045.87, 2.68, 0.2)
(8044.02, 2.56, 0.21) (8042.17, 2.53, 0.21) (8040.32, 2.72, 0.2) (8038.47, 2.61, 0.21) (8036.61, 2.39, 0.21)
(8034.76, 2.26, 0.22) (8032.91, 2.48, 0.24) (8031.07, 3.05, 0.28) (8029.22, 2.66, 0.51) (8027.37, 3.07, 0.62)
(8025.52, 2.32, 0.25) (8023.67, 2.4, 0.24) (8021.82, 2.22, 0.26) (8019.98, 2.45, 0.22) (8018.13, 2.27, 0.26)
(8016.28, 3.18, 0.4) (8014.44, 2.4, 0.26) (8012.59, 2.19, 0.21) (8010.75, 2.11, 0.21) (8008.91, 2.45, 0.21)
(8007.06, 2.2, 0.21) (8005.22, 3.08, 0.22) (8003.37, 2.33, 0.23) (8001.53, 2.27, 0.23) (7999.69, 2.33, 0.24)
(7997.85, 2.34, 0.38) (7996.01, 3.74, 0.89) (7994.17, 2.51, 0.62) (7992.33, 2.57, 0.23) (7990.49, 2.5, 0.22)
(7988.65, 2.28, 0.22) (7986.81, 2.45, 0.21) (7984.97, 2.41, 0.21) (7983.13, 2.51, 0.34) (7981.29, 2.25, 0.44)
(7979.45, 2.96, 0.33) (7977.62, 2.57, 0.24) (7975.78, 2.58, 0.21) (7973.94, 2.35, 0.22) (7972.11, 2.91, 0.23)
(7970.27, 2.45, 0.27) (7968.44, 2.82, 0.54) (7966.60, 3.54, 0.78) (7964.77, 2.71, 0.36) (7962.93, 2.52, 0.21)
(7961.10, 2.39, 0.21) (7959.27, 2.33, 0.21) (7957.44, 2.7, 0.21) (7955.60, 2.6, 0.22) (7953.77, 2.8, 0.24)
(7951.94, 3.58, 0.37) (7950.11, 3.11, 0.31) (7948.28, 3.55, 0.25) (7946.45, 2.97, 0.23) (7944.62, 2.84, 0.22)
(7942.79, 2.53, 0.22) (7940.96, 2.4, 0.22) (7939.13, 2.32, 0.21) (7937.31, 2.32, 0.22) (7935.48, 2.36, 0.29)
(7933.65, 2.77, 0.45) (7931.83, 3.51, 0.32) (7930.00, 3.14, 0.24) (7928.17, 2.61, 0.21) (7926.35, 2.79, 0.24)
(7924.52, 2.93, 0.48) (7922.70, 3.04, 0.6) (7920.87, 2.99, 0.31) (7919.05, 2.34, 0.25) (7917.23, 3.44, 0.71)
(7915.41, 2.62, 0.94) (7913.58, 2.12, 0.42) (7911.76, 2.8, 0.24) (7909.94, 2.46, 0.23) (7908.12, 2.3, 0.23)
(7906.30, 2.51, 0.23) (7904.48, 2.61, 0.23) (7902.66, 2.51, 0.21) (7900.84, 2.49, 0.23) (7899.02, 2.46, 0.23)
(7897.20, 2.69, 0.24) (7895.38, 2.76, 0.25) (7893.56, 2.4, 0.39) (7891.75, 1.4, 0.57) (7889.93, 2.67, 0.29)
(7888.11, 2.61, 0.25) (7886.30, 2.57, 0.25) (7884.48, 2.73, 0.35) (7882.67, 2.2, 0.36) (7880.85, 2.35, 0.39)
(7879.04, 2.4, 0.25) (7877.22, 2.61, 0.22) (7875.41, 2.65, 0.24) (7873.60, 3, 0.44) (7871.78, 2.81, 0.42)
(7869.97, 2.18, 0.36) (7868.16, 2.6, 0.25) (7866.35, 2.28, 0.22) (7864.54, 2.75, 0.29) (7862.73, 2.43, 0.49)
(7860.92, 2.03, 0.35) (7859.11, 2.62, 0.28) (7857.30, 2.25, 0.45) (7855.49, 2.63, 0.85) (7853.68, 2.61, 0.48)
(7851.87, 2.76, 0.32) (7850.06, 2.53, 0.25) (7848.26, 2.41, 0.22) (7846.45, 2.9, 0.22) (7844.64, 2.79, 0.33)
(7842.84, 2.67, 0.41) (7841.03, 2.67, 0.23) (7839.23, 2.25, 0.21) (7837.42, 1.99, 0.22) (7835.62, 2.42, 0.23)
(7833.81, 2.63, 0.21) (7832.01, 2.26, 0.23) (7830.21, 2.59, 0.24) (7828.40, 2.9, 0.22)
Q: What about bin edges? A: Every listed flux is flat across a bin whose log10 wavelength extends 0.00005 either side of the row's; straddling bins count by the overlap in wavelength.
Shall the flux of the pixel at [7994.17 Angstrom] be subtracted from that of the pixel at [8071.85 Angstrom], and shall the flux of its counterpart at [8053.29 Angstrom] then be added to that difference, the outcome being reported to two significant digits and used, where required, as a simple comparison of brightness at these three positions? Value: 2.8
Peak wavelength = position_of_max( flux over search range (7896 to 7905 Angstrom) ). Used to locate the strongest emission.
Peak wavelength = 7897.20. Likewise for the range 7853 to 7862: 7855.49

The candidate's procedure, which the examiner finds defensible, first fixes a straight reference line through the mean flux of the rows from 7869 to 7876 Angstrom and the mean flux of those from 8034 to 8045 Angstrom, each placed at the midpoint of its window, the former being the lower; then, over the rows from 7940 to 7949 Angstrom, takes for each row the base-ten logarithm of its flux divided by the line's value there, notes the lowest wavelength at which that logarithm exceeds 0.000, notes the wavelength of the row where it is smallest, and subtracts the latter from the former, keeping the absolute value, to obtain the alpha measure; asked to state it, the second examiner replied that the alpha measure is 3.7 Angstrom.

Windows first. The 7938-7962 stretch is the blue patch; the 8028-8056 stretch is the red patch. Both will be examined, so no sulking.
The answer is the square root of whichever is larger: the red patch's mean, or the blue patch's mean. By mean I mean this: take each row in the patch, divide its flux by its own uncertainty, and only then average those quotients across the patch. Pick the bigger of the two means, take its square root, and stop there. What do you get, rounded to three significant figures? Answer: 3.42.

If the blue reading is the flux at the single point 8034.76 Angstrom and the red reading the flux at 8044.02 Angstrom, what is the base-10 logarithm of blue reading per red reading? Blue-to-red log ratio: -0.054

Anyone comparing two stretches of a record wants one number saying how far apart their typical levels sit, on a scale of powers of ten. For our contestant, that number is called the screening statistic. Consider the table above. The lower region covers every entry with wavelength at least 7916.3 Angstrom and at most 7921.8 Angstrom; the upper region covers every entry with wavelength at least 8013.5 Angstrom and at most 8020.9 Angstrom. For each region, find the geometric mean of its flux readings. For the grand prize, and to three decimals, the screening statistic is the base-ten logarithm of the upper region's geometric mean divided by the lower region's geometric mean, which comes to -0.054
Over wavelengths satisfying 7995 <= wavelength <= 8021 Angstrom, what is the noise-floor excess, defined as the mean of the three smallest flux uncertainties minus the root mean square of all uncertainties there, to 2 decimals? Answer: -0.14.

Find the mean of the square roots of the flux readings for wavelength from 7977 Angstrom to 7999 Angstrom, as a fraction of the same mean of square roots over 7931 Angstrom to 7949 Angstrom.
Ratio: 0.97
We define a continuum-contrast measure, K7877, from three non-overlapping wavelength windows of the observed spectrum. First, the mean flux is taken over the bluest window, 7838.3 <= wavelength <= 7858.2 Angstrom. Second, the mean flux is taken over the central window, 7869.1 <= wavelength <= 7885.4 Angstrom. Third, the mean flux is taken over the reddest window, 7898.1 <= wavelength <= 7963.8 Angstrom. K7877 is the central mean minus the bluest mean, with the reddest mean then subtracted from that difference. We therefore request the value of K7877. -2.76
